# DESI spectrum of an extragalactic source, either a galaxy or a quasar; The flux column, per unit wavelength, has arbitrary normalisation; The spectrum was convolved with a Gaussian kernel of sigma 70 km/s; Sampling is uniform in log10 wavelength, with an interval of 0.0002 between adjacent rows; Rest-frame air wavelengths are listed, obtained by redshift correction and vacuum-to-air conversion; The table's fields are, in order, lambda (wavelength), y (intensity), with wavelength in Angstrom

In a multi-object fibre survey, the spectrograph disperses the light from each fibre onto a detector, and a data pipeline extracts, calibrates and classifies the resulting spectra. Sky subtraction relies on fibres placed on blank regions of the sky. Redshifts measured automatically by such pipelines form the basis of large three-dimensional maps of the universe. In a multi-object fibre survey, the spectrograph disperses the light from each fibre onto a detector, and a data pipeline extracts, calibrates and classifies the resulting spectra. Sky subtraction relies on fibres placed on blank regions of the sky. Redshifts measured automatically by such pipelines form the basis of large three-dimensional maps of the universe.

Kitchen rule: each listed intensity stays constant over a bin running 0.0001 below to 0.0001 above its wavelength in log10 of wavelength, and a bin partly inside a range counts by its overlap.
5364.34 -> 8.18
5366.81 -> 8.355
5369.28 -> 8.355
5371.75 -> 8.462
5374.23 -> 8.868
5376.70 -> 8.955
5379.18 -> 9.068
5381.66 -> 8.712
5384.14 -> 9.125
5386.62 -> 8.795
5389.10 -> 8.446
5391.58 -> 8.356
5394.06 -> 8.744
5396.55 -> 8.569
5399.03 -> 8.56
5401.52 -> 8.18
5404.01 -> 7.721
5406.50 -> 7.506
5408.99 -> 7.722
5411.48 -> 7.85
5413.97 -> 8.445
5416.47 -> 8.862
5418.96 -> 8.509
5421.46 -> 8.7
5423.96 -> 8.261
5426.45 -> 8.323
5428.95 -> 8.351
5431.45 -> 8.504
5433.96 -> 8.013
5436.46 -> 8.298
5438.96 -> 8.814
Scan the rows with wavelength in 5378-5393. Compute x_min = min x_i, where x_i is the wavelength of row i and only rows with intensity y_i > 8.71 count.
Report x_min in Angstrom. 5379.18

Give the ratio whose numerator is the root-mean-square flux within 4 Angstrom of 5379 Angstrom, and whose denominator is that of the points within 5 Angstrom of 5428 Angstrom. 1.07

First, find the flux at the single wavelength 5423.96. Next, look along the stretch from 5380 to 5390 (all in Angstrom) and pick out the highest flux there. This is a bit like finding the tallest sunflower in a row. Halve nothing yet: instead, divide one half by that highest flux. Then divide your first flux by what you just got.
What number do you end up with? 151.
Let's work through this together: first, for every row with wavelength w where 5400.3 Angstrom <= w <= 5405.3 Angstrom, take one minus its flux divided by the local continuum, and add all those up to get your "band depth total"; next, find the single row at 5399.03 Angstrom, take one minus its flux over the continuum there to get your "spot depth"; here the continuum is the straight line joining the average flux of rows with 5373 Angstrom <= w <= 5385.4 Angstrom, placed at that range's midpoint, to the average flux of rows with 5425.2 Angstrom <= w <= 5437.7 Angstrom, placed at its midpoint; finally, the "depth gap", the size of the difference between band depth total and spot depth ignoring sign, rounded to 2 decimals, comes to 0.15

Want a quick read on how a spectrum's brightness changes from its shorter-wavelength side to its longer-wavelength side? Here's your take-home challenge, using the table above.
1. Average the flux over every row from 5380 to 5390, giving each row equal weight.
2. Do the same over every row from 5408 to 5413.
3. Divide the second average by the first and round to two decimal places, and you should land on 0.89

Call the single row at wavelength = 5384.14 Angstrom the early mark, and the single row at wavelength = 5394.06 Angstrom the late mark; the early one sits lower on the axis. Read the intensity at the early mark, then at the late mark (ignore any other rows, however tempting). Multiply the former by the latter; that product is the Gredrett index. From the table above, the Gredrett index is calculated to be 80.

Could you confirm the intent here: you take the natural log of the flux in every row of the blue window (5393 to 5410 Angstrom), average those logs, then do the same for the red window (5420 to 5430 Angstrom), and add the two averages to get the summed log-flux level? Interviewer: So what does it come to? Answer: 4.22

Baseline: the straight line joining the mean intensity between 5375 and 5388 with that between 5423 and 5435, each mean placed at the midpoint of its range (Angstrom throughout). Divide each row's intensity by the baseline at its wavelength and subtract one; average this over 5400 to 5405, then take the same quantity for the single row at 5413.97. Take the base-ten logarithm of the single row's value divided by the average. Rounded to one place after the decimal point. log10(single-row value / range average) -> -1.1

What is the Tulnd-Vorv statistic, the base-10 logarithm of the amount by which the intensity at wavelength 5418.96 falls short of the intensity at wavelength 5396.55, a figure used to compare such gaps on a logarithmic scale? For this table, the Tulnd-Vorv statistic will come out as -1.2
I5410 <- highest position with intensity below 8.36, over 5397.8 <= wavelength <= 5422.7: 5411.48 Angstrom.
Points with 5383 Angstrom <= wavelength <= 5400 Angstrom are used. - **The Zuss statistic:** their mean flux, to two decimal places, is 8.66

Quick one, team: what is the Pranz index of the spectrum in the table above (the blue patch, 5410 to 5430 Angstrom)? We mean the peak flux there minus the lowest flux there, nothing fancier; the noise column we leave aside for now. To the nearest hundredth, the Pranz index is 1.01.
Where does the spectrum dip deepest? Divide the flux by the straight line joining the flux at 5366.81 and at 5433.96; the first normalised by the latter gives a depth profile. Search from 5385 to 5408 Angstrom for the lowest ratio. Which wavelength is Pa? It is 5406.50 Angstrom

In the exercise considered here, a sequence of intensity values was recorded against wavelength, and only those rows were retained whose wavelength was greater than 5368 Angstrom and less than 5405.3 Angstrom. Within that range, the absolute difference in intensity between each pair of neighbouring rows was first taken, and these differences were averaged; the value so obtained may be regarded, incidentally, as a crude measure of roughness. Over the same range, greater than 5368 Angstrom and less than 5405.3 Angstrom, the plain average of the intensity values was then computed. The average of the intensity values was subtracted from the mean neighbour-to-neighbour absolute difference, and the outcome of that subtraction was -8.3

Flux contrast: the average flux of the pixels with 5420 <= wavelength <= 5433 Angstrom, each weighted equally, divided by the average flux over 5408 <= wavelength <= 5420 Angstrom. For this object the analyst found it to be 1.02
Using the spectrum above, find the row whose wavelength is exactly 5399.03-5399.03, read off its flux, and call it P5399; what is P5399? 8.56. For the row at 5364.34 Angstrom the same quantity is 8.18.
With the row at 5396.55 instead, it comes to 8.569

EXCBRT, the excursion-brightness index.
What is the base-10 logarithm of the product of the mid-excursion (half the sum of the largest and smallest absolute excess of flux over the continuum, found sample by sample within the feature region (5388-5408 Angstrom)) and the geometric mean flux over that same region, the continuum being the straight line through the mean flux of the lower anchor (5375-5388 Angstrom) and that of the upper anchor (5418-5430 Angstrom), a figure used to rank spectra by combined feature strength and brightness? 0.68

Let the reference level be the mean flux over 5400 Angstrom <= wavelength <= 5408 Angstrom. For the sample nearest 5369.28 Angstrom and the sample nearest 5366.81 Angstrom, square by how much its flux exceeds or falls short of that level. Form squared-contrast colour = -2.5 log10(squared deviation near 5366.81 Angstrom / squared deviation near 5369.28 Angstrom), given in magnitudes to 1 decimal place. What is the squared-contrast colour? 0.0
